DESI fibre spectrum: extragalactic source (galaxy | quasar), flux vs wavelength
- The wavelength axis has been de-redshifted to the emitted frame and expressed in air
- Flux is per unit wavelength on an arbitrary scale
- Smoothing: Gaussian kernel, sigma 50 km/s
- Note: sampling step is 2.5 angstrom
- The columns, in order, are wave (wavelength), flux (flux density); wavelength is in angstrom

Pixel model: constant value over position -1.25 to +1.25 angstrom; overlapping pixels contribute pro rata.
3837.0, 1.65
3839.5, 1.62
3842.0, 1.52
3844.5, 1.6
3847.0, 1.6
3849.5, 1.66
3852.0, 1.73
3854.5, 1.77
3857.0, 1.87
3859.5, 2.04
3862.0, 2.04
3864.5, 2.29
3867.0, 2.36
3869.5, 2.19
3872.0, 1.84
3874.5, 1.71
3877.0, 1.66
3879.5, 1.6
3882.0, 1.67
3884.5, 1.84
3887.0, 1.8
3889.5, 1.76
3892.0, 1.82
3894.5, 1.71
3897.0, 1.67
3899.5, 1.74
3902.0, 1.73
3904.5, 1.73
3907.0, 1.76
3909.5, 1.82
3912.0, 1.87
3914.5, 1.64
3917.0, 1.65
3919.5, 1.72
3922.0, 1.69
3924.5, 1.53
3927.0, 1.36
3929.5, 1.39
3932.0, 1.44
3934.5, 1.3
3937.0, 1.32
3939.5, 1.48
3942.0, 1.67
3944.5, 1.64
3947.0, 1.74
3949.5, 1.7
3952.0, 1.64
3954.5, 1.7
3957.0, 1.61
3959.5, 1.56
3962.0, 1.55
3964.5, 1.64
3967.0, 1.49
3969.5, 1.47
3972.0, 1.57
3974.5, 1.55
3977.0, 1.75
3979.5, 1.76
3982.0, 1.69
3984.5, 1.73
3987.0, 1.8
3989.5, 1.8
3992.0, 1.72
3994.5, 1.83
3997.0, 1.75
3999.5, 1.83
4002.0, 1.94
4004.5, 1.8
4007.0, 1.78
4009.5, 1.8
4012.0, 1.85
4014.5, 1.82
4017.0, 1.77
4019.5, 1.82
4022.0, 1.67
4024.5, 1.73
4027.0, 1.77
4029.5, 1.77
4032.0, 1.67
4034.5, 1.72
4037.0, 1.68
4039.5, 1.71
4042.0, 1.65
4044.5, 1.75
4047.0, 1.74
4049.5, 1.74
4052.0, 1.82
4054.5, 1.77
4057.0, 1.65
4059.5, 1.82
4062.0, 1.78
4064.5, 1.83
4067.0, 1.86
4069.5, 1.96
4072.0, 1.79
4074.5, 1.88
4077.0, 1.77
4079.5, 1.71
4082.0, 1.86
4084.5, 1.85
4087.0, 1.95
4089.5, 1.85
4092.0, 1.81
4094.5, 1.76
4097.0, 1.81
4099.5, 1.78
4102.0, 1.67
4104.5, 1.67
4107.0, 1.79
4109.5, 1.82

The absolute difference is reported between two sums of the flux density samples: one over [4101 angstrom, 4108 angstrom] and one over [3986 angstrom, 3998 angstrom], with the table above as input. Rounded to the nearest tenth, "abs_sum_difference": 3.8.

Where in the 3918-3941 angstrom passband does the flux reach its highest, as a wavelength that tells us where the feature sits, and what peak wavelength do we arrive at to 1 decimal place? 3919.5 angstrom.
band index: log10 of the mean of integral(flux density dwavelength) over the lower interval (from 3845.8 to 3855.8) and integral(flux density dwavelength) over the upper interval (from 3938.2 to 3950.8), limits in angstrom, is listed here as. 1.27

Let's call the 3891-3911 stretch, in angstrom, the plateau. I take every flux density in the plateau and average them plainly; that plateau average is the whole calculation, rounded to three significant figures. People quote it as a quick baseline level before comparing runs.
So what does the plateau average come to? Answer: 1.75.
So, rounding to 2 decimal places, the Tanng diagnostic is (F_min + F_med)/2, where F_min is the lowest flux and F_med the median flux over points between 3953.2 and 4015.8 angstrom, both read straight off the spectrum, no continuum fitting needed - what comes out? 1.61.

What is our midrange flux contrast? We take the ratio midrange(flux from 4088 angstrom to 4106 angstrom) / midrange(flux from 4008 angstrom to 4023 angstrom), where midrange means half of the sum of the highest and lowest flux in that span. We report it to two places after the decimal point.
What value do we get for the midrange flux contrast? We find 1.00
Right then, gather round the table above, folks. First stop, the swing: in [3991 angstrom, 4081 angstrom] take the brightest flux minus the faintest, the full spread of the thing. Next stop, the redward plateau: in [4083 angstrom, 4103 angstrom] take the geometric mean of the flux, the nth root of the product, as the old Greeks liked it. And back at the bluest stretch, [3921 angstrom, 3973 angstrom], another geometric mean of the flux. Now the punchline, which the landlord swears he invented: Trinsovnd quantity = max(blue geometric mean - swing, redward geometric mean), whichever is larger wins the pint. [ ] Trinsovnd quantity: 1.81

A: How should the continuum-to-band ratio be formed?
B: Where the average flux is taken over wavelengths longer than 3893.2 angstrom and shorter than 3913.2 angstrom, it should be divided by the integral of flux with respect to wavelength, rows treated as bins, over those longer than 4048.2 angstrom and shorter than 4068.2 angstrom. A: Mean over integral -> 0.0492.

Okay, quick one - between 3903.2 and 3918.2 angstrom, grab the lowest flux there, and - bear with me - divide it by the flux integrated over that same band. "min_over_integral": 0.063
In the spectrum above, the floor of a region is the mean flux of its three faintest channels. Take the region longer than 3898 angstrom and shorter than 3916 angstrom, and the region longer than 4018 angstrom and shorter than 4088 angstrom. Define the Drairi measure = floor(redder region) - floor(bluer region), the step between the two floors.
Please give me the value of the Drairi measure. -0.04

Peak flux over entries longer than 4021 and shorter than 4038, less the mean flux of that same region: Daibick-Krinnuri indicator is 0.05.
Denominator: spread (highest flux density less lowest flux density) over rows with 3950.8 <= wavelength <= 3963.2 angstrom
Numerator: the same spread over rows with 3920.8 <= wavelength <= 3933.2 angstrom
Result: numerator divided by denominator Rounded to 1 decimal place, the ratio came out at 2.2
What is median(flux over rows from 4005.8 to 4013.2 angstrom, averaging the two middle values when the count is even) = 1.80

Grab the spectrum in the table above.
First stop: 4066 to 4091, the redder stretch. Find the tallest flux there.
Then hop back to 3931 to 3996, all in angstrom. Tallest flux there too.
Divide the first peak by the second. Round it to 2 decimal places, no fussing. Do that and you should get 1.07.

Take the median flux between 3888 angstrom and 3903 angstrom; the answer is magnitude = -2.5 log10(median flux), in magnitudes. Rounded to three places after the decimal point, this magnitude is -0.598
